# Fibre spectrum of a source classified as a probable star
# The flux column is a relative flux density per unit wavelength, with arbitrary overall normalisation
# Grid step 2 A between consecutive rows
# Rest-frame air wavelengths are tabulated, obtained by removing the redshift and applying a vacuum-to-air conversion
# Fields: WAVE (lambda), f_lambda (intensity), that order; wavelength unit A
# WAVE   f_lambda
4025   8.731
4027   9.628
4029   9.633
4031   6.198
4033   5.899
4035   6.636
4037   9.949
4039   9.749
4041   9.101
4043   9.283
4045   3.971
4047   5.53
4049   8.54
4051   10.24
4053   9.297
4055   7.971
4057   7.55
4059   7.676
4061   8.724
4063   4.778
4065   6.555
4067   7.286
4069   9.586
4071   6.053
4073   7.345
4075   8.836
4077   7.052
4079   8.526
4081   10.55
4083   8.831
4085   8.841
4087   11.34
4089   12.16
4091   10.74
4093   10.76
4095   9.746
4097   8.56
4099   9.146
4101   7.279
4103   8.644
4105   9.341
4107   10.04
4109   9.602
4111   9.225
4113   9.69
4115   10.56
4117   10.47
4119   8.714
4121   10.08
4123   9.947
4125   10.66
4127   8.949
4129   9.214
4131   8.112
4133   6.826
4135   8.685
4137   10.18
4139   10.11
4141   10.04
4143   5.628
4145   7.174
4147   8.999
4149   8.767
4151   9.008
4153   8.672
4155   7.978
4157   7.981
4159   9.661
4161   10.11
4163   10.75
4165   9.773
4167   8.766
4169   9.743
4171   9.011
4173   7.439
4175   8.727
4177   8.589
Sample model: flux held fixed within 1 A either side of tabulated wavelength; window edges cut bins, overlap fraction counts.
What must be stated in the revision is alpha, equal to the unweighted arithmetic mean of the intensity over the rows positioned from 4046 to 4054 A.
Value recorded 8.4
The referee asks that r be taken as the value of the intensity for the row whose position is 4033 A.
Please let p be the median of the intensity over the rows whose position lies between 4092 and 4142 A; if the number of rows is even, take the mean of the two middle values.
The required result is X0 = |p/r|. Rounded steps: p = 9.60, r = 5.899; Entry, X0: 1.63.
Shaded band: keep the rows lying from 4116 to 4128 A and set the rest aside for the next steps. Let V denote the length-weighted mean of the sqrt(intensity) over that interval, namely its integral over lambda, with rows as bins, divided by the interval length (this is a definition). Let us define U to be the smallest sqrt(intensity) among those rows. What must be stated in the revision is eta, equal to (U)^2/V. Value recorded 2.79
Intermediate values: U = 2.95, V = 3.13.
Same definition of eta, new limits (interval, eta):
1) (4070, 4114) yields 2.00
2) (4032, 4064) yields 1.43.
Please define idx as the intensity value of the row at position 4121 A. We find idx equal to 10.08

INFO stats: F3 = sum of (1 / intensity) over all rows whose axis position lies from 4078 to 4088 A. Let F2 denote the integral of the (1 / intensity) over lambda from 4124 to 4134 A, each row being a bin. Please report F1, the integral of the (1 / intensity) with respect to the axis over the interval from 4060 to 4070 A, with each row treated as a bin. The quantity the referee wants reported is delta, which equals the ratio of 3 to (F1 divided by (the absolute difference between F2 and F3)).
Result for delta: 1.3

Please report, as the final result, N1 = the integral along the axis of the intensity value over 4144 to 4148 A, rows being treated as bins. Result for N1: 32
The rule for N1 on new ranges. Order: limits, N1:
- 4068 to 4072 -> 31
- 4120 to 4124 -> 40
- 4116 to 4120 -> 38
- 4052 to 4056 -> 35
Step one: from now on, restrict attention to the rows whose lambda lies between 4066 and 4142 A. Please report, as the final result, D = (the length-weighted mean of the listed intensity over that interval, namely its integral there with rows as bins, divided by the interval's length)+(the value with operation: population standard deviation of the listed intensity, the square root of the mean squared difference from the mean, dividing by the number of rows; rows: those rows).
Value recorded 10.6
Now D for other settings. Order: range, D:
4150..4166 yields 10.2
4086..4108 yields 11.1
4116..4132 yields 10.4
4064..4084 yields 9.4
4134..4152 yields 10.1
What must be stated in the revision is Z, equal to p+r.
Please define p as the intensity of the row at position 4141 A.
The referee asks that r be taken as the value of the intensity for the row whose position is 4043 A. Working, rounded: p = 10.04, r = 9.283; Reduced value 19.3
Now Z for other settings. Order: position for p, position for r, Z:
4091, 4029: 20.4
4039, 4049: 18.3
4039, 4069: 19.3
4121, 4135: 18.8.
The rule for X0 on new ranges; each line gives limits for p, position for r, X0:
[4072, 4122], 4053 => 1.00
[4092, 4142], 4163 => 0.89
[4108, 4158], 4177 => 1.05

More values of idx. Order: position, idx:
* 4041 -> 9.101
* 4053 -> 9.297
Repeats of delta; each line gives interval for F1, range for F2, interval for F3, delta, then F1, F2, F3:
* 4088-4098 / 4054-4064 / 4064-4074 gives 2.2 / 0.98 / 1.42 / 0.70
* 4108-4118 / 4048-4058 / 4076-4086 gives 1.7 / 1.01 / 1.16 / 0.58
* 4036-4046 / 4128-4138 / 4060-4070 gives 1.0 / 1.35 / 1.18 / 0.72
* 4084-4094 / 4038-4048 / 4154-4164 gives 3.1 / 0.94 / 1.51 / 0.55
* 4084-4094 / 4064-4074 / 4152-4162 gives 2.6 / 0.94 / 1.39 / 0.57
